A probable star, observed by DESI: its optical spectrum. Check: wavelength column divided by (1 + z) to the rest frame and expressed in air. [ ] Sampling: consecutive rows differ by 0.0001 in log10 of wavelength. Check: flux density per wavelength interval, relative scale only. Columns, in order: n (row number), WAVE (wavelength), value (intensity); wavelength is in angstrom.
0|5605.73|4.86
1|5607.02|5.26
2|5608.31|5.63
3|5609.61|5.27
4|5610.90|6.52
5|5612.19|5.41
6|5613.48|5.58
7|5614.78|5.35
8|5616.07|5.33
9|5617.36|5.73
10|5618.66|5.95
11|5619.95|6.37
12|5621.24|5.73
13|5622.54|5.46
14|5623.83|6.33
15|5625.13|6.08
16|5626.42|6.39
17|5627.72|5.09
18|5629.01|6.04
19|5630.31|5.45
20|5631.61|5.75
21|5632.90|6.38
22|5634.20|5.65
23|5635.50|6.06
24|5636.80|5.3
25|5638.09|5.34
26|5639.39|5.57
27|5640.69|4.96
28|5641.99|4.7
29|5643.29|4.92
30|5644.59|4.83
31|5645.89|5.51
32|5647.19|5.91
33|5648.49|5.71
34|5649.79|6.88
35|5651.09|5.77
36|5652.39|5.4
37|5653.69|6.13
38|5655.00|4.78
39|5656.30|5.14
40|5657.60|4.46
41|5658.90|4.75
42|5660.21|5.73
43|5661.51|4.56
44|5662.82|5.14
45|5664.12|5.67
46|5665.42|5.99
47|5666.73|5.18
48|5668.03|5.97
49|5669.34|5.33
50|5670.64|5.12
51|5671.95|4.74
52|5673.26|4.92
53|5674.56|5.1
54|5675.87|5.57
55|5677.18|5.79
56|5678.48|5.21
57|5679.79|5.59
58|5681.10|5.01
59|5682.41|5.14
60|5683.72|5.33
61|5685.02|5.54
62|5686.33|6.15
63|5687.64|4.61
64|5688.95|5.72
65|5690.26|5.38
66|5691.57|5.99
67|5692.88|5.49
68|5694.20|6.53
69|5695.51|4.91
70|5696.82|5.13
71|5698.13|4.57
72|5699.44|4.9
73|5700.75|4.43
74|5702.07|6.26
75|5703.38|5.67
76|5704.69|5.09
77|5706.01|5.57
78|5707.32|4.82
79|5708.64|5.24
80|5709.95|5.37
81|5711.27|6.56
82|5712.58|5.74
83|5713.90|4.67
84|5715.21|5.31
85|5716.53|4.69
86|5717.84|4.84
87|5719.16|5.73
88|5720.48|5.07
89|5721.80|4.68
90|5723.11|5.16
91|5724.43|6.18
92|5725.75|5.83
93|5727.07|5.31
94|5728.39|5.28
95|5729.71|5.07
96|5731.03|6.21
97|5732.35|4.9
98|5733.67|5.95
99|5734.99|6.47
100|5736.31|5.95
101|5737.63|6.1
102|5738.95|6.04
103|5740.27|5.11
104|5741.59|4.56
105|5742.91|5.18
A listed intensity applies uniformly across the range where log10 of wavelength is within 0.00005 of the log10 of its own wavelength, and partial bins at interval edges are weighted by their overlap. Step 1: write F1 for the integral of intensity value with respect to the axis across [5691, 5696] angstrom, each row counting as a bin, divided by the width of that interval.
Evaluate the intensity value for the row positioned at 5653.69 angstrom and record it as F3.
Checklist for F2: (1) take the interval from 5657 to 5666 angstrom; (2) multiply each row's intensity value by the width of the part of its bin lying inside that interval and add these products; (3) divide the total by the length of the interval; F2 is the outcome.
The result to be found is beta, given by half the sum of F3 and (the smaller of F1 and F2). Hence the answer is 5.66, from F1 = 5.7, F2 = 5.2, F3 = 6.13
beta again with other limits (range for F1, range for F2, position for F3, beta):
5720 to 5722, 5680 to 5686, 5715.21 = 5.10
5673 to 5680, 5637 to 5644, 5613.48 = 5.35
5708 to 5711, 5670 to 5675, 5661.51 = 4.76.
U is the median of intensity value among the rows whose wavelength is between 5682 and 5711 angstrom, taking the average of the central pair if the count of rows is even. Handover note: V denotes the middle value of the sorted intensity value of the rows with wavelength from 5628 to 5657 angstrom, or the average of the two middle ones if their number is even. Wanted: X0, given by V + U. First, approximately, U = 5.35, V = 5.54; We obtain 10.9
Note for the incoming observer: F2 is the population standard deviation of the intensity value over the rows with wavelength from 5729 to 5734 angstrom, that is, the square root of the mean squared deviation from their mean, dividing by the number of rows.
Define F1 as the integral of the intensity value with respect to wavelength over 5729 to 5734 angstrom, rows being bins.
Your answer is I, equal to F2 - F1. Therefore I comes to -26.9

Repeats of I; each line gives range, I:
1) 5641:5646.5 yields -27.1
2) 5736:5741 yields -28.5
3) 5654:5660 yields -29.3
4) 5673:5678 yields -26.6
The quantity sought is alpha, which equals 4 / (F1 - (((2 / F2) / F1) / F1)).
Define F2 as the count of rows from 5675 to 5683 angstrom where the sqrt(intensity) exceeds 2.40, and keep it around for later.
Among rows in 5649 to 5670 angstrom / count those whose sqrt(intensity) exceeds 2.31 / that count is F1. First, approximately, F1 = 8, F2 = 1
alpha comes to 0.50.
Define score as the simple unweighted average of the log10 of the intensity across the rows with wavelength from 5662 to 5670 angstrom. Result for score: 0.743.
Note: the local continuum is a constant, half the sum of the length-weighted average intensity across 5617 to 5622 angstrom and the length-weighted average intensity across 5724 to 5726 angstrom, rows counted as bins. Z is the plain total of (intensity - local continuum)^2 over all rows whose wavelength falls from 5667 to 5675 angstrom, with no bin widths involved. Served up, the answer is 4.6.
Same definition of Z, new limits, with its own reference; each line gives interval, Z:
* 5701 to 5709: 3.0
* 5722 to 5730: 2.5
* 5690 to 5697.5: 2.8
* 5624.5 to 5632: 1.3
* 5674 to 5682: 2.7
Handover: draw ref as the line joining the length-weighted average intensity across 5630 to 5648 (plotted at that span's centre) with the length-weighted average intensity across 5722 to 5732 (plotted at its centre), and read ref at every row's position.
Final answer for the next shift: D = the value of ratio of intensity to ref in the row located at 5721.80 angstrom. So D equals 0.85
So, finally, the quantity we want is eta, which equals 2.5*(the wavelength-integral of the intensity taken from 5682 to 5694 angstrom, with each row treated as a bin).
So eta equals 166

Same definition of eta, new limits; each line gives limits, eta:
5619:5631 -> 177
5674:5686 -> 162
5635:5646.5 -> 150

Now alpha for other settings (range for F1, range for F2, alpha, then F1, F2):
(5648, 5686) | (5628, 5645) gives 0.31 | 13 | 3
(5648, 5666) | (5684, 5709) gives 0.50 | 8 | 4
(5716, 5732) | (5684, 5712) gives 1.01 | 4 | 5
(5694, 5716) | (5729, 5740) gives 0.57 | 7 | 6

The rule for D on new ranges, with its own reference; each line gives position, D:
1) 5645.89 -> 1.01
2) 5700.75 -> 0.81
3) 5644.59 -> 0.88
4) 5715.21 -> 0.96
